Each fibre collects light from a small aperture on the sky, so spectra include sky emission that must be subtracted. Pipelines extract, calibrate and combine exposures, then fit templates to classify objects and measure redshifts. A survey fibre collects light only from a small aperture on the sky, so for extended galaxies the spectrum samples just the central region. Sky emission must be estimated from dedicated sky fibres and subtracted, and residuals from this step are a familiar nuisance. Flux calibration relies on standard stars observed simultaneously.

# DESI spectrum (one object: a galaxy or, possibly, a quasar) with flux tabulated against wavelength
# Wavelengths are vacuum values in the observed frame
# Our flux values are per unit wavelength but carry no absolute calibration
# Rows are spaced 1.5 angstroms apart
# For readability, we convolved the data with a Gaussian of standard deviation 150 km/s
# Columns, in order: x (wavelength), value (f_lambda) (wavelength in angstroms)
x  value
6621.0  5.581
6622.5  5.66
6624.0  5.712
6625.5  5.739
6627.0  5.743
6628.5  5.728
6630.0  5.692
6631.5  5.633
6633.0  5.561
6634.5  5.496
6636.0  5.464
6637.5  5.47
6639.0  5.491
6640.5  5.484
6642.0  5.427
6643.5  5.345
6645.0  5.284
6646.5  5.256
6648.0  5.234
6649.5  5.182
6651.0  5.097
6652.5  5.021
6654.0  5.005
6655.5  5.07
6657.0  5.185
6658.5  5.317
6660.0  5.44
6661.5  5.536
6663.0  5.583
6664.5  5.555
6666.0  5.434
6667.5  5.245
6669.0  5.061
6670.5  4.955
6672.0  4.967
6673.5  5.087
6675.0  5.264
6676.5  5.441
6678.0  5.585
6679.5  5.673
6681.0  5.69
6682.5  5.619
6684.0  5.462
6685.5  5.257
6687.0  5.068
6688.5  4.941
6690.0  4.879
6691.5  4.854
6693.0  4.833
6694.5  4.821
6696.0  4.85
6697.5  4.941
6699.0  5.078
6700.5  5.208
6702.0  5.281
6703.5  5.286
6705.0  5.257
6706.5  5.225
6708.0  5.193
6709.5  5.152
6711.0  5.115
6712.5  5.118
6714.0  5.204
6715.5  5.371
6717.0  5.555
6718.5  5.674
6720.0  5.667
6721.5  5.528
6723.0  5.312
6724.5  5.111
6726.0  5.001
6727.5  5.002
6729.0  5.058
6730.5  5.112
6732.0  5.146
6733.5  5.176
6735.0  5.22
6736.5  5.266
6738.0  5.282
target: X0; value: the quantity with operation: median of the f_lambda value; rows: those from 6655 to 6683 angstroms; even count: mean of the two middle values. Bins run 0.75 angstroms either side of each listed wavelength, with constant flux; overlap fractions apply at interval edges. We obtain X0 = 5.43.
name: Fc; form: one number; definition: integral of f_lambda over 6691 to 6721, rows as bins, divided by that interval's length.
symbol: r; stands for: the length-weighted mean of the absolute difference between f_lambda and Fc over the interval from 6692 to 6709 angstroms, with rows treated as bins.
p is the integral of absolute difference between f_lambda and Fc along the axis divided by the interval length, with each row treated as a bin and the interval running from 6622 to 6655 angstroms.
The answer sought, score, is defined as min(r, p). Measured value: 0.16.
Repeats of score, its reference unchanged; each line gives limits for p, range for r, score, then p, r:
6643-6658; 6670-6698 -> 0.09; 0.09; 0.283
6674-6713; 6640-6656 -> 0.13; 0.21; 0.131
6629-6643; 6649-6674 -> 0.18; 0.33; 0.182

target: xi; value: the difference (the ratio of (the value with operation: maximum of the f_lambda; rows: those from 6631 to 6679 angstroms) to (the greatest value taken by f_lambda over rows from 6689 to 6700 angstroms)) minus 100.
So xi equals -98.9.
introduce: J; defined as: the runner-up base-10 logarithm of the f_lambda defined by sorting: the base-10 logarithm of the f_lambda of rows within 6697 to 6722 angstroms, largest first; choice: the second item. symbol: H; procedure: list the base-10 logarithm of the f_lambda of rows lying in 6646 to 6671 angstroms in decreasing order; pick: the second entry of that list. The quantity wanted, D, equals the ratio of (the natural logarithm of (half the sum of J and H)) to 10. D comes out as -0.0289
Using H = 0.745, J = 0.7534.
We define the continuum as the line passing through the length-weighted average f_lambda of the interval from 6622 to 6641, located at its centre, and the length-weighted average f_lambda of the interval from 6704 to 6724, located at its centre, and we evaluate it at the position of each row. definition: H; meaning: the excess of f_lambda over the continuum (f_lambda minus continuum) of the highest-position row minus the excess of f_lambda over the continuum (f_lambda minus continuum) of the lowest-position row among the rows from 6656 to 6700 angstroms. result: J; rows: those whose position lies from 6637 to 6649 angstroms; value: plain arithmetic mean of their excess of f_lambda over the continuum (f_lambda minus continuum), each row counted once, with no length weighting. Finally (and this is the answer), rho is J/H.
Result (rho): -6.0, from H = 0.0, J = -0.20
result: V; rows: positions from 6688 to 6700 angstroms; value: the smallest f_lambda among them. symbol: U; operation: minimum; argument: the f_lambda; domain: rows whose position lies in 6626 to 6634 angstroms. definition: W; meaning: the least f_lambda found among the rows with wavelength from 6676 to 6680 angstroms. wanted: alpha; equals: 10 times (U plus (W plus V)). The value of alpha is 158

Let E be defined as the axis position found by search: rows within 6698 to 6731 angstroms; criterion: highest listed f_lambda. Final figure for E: 6718.5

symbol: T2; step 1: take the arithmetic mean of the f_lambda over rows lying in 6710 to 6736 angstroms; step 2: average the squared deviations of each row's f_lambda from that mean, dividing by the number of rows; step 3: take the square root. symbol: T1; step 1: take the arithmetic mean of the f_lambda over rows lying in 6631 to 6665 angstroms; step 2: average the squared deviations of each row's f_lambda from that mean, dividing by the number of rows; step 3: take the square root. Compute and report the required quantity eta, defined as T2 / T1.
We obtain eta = 1.2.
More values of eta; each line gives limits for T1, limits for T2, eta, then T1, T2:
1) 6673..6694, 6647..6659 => 0.3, 0.31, 0.10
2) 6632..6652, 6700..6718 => 0.8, 0.14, 0.12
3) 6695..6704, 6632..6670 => 1.1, 0.17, 0.18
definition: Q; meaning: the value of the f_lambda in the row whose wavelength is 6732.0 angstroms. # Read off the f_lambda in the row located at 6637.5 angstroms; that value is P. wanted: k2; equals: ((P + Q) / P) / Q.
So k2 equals 0.377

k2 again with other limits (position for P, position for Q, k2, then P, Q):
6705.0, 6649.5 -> 0.383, 5.257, 5.182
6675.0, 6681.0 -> 0.366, 5.264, 5.69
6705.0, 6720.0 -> 0.367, 5.257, 5.667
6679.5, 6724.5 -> 0.372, 5.673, 5.111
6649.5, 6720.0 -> 0.369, 5.182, 5.667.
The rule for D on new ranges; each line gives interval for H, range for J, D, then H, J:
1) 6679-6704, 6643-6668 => -0.0289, 0.754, 0.7447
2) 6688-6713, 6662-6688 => -0.0303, 0.723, 0.7538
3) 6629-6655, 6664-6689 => -0.0285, 0.751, 0.7538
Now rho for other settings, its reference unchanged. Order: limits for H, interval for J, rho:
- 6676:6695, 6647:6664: 0.5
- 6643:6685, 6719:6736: -0.3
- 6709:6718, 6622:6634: 0.2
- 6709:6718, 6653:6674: -0.6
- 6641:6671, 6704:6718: 0.3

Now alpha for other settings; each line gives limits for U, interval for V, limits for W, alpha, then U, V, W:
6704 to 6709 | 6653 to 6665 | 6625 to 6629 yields 159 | 5.193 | 5.005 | 5.728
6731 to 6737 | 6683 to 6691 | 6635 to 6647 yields 153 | 5.146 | 4.879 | 5.256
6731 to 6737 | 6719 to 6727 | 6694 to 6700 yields 150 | 5.146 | 5.001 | 4.821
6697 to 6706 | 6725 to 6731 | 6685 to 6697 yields 148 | 4.941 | 5.001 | 4.821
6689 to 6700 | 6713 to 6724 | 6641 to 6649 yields 153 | 4.821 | 5.204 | 5.234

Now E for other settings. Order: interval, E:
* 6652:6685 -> 6681.0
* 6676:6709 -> 6681.0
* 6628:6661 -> 6628.5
